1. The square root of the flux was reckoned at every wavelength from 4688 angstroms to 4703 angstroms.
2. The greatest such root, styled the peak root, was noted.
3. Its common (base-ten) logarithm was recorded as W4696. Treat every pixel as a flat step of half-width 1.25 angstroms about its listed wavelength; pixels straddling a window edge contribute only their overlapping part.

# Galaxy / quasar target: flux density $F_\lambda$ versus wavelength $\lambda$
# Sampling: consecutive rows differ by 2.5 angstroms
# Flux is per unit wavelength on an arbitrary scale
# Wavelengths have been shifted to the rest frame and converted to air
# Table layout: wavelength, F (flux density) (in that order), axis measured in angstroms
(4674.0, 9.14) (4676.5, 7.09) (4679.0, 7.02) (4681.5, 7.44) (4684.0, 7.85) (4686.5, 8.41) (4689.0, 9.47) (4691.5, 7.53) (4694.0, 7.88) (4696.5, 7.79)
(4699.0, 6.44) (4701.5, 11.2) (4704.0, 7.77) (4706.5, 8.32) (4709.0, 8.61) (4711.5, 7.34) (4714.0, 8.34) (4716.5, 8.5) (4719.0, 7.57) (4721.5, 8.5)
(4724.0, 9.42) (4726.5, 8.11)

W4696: 0.52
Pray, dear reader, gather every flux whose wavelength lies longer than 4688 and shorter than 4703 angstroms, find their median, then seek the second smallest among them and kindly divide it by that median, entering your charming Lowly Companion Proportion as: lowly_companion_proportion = 0.961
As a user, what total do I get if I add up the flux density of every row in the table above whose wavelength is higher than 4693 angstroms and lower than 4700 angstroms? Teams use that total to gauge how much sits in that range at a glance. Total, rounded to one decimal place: 22.1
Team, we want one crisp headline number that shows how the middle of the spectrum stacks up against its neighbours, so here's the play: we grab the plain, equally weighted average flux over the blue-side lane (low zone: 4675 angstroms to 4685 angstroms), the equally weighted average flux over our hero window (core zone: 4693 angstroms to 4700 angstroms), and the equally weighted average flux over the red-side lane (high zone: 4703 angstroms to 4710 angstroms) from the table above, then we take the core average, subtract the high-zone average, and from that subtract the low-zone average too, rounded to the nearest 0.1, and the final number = -8.2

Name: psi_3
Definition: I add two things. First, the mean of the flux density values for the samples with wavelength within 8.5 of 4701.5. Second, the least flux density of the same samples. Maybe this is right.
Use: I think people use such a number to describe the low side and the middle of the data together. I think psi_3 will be 14.7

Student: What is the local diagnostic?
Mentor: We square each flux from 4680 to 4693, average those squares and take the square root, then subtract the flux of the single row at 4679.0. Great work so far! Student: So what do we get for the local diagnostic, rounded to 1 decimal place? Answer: 1.2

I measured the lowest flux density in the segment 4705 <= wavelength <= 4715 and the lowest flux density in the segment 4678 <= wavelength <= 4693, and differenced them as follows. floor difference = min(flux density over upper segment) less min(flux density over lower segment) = 0.32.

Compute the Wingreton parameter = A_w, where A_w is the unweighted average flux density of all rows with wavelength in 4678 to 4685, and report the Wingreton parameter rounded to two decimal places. 7.44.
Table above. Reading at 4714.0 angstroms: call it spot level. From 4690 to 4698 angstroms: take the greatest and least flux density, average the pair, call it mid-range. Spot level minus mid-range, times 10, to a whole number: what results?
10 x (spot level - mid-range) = 6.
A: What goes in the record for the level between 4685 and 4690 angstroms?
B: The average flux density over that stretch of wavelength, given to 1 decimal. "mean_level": 8.9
